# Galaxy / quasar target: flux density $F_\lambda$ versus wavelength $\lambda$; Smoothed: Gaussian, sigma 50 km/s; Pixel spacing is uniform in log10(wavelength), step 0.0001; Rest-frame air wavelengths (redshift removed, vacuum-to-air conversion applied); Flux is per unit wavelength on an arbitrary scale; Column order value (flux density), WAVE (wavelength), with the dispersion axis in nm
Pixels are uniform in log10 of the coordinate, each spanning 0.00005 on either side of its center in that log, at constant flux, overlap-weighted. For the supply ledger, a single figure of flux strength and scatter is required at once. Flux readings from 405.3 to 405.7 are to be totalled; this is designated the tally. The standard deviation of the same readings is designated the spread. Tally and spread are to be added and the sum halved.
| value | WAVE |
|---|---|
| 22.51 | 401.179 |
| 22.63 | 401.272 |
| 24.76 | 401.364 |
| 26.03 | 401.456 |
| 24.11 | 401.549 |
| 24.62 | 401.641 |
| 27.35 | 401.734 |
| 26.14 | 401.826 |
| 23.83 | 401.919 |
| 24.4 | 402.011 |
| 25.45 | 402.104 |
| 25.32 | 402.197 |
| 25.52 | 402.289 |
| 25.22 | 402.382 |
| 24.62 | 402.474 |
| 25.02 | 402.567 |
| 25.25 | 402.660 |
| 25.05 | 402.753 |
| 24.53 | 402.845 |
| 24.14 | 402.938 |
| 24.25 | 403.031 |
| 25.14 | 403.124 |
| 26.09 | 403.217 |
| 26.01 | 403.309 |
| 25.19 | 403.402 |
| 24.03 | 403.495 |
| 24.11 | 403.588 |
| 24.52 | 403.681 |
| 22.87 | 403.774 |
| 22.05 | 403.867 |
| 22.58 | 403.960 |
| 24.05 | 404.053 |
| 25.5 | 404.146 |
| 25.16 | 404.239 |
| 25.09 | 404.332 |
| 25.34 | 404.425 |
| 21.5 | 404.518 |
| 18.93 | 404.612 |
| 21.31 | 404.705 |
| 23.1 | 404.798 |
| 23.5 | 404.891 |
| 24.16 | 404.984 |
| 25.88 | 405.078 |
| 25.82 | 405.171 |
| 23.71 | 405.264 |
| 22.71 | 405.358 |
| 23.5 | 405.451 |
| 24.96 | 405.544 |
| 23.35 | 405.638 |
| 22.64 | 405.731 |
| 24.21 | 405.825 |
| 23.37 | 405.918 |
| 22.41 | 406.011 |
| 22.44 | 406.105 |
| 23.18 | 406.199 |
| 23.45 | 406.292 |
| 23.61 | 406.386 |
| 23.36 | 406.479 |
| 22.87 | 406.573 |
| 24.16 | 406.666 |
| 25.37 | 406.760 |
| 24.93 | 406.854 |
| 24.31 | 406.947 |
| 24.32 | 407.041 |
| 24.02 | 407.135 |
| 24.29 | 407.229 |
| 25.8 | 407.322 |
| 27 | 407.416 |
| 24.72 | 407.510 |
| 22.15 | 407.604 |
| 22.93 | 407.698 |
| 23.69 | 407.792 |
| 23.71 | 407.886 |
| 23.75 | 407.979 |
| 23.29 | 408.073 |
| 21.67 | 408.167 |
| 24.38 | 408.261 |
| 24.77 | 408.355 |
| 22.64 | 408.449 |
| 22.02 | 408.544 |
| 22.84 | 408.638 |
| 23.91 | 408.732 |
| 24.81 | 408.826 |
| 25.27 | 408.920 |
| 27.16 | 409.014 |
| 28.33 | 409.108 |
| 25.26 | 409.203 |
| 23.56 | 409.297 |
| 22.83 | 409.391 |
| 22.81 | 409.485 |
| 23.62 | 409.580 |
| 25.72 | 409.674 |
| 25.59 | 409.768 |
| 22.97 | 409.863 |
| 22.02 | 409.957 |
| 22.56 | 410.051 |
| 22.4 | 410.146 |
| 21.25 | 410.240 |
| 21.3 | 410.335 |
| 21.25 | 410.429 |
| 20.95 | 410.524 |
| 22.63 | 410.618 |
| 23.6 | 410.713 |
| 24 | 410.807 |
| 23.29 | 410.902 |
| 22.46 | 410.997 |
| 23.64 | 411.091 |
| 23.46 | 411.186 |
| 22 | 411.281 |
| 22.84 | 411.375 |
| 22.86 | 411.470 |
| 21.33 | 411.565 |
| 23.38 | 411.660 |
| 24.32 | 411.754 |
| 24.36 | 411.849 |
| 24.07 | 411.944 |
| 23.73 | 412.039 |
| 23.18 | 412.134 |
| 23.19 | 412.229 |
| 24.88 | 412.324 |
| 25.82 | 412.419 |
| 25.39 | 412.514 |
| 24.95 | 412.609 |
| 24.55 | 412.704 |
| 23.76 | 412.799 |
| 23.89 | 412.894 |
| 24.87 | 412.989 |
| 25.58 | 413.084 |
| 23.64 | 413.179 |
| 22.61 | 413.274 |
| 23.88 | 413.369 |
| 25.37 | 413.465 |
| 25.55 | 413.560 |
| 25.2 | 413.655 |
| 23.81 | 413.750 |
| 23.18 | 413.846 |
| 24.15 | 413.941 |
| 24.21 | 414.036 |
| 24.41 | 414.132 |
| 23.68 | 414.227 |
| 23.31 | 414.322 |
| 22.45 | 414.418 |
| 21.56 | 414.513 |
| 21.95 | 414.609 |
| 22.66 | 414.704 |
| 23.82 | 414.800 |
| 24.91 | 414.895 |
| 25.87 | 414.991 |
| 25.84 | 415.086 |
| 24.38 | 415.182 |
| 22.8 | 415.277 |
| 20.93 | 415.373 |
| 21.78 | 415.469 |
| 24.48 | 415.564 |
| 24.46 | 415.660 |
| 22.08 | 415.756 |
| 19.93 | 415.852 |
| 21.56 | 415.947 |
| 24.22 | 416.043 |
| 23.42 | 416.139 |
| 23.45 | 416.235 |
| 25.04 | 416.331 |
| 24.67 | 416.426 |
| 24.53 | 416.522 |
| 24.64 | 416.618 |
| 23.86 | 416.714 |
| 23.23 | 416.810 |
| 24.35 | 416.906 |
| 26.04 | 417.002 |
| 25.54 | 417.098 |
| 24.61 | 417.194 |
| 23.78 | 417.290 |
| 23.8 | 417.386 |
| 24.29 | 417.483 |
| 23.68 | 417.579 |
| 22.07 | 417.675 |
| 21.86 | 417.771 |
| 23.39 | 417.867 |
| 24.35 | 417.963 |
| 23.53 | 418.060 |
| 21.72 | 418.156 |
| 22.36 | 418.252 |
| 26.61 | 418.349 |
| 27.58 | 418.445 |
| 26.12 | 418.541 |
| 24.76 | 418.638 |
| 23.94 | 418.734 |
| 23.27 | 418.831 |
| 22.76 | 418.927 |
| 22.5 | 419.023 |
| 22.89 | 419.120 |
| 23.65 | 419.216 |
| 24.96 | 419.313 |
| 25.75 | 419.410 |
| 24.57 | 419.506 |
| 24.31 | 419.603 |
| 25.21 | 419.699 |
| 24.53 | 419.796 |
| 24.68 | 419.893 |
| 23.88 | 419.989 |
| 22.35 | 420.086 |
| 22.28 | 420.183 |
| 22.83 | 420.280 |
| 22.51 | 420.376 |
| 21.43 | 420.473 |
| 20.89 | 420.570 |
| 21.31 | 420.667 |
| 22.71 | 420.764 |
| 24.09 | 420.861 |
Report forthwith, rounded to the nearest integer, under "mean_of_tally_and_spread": 48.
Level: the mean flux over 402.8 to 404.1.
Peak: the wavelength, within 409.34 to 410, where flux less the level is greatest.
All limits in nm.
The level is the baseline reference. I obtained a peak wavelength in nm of 409.674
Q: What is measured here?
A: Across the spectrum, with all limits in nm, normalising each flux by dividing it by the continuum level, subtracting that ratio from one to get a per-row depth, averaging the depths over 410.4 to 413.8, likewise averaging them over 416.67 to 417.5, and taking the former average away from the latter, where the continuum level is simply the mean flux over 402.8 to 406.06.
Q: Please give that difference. -0.03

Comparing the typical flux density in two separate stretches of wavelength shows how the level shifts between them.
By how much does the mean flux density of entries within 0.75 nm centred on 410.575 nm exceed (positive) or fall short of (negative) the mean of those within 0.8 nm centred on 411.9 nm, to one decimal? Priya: -1.2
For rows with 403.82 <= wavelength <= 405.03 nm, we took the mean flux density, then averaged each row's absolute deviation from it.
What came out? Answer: 1.54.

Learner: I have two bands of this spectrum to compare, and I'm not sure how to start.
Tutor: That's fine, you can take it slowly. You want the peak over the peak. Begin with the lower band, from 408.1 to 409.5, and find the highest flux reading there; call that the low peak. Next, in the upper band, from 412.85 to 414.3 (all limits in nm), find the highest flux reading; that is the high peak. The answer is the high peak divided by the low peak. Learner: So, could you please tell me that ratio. 0.90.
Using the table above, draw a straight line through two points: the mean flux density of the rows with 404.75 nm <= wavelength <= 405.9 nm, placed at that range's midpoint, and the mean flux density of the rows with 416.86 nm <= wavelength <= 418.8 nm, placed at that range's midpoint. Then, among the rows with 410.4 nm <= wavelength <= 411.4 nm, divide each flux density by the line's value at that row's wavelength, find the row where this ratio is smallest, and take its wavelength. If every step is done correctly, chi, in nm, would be 410.524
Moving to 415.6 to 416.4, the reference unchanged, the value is 415.852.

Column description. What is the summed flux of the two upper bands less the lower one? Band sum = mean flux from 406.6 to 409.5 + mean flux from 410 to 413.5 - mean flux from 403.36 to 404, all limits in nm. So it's 24.0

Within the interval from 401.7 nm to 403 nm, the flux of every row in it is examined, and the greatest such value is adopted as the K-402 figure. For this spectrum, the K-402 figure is 27.35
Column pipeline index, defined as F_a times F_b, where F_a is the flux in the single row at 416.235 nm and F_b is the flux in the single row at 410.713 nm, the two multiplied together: 553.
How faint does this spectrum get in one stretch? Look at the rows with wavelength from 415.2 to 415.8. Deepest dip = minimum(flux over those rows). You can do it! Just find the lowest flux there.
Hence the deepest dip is 20.93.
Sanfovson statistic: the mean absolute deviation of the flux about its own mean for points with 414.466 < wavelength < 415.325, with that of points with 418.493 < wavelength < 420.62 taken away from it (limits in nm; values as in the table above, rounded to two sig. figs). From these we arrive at 0.19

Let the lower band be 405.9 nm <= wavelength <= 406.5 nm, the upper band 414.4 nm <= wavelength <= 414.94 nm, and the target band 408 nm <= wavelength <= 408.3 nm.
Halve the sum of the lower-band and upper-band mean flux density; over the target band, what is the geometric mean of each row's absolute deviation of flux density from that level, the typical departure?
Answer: 0.8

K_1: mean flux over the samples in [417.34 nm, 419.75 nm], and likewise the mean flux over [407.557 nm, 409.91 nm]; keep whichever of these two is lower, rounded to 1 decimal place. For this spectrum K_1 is 24.0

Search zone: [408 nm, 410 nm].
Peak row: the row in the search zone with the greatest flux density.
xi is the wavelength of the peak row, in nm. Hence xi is 409.108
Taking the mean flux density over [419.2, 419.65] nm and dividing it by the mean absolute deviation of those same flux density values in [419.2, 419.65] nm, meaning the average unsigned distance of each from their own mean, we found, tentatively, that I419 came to 44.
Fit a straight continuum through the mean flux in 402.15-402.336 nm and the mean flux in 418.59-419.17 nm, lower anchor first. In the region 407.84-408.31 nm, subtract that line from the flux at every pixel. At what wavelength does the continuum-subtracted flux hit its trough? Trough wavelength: 408.167 nm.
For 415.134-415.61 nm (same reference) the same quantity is 415.373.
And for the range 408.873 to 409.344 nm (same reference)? 409.297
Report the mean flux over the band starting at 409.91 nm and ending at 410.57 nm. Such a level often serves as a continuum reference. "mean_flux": 21.7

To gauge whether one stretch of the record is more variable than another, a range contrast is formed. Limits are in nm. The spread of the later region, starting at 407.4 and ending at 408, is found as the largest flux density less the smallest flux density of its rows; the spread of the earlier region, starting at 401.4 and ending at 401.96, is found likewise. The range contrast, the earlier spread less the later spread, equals -1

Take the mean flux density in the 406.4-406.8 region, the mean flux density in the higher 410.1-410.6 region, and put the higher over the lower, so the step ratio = 0.90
